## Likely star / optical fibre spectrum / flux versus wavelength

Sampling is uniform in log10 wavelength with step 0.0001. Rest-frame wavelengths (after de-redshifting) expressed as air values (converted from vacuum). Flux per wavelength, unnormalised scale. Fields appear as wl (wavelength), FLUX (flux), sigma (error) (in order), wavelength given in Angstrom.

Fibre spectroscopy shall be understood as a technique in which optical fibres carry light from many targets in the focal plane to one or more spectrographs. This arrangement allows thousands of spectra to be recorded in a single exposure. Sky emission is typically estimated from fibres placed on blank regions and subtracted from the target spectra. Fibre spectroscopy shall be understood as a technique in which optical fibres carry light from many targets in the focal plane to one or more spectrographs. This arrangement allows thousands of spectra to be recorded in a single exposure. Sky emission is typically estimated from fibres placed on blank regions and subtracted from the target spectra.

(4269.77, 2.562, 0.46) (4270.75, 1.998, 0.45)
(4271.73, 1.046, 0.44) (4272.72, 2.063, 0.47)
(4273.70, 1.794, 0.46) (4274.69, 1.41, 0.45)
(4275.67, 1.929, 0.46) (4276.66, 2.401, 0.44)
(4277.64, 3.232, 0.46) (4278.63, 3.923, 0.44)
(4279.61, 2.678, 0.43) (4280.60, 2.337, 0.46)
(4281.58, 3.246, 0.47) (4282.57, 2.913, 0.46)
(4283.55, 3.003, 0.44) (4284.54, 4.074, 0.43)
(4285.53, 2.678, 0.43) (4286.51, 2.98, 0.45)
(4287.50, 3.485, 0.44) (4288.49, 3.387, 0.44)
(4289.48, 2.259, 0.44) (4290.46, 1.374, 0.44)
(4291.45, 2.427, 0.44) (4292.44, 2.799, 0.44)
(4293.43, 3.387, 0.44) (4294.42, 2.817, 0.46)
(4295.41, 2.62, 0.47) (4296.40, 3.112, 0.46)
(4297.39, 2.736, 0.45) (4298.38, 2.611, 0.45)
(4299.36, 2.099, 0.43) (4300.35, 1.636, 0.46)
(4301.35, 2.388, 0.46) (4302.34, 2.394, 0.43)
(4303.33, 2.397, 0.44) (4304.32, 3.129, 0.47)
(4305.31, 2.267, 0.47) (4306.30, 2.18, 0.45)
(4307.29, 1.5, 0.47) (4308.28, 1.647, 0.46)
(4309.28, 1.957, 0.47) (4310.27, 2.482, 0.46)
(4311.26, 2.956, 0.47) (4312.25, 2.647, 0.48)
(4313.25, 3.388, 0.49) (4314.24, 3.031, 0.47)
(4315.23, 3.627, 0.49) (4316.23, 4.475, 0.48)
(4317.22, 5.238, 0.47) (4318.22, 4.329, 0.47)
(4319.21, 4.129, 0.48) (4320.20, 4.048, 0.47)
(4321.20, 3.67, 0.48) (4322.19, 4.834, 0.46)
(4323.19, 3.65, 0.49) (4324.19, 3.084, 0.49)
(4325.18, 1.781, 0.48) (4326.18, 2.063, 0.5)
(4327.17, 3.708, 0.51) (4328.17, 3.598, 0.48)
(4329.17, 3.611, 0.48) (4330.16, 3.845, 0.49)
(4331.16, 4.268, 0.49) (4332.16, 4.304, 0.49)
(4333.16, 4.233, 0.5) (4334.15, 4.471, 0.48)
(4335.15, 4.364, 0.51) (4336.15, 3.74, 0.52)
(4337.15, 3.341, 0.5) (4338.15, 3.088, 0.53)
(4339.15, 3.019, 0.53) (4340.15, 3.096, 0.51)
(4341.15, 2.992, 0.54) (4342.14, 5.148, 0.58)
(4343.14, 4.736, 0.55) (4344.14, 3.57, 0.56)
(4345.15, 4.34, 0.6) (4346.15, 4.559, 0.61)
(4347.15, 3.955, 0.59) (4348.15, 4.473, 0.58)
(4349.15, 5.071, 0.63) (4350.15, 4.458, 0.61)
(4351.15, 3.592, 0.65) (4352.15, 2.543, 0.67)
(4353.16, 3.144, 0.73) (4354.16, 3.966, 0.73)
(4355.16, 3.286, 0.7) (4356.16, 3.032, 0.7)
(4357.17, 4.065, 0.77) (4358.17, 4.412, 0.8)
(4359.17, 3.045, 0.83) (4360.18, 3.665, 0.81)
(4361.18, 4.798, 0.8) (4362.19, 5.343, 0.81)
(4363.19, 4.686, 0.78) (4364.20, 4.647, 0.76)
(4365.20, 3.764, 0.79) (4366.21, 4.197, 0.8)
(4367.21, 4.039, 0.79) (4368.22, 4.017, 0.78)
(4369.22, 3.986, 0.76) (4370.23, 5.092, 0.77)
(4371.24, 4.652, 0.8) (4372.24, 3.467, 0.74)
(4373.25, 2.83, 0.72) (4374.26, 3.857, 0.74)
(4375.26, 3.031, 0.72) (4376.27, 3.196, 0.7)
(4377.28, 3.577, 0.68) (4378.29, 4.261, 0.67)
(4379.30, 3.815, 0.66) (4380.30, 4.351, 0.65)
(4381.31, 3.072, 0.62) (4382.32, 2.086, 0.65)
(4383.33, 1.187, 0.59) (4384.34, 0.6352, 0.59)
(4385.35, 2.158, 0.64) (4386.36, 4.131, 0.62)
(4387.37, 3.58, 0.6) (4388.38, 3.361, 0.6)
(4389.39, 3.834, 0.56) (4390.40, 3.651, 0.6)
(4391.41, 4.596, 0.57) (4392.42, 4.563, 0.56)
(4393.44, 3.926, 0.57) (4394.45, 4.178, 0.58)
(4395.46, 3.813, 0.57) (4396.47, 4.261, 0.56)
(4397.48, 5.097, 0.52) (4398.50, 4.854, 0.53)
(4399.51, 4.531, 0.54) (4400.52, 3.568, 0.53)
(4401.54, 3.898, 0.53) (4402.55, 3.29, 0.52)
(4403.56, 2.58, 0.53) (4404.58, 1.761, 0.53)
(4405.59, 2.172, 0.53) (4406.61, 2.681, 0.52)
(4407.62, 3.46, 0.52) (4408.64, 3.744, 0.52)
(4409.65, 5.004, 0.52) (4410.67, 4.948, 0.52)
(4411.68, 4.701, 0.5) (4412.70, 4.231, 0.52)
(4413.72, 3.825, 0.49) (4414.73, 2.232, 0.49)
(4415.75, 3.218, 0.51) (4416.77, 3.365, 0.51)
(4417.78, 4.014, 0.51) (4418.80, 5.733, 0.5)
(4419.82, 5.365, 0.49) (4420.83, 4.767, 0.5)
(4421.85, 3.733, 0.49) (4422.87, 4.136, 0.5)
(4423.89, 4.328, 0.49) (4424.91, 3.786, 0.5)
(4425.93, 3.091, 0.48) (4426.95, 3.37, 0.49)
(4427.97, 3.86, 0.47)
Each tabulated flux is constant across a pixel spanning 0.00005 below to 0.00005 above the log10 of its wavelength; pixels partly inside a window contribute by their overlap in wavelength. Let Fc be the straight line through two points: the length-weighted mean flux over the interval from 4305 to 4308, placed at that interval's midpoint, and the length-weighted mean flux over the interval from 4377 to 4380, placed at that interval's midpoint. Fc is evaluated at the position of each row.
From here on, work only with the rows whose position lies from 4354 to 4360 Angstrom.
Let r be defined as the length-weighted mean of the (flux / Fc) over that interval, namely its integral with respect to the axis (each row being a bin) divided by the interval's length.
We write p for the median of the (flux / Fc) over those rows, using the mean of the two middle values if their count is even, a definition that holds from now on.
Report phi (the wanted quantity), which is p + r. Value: 2.19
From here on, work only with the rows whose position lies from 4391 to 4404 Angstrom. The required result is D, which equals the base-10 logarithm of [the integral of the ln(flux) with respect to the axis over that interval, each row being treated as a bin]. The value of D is 1.26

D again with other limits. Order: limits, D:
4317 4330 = 1.21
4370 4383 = 1.21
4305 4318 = 1.12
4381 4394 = 1.12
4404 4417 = 1.19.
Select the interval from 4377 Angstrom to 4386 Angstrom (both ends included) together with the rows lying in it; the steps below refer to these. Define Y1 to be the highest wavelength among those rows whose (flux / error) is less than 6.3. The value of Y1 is 4385.35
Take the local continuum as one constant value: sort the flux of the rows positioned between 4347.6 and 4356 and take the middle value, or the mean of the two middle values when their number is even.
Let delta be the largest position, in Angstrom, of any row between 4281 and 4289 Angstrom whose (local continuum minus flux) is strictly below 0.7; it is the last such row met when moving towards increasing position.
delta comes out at 4288.49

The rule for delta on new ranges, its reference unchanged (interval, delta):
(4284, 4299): 4296.40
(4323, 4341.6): 4340.15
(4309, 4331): 4330.16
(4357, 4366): 4365.20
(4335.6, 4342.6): 4342.14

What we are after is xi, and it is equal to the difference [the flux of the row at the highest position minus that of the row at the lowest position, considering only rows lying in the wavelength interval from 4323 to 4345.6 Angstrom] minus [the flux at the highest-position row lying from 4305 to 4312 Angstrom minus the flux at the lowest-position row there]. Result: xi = 0.0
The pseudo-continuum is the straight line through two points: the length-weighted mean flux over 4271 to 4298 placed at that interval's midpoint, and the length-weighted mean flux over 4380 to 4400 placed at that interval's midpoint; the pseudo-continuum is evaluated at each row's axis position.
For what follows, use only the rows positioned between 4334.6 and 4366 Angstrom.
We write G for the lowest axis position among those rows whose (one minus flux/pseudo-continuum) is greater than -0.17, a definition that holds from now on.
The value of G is 4337.15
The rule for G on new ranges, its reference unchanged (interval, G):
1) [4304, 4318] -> 4304.32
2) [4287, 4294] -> 4289.48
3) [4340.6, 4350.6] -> 4341.15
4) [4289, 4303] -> 4289.48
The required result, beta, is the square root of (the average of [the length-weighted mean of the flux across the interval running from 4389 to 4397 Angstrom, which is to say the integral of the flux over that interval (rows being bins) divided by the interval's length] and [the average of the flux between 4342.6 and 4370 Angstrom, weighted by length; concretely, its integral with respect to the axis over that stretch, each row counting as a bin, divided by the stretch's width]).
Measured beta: 2.02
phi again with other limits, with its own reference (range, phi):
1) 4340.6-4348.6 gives 2.84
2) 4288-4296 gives 3.39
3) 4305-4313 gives 2.26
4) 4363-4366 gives 2.52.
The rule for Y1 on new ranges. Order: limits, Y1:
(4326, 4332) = 4326.18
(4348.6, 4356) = 4355.16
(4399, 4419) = 4414.73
